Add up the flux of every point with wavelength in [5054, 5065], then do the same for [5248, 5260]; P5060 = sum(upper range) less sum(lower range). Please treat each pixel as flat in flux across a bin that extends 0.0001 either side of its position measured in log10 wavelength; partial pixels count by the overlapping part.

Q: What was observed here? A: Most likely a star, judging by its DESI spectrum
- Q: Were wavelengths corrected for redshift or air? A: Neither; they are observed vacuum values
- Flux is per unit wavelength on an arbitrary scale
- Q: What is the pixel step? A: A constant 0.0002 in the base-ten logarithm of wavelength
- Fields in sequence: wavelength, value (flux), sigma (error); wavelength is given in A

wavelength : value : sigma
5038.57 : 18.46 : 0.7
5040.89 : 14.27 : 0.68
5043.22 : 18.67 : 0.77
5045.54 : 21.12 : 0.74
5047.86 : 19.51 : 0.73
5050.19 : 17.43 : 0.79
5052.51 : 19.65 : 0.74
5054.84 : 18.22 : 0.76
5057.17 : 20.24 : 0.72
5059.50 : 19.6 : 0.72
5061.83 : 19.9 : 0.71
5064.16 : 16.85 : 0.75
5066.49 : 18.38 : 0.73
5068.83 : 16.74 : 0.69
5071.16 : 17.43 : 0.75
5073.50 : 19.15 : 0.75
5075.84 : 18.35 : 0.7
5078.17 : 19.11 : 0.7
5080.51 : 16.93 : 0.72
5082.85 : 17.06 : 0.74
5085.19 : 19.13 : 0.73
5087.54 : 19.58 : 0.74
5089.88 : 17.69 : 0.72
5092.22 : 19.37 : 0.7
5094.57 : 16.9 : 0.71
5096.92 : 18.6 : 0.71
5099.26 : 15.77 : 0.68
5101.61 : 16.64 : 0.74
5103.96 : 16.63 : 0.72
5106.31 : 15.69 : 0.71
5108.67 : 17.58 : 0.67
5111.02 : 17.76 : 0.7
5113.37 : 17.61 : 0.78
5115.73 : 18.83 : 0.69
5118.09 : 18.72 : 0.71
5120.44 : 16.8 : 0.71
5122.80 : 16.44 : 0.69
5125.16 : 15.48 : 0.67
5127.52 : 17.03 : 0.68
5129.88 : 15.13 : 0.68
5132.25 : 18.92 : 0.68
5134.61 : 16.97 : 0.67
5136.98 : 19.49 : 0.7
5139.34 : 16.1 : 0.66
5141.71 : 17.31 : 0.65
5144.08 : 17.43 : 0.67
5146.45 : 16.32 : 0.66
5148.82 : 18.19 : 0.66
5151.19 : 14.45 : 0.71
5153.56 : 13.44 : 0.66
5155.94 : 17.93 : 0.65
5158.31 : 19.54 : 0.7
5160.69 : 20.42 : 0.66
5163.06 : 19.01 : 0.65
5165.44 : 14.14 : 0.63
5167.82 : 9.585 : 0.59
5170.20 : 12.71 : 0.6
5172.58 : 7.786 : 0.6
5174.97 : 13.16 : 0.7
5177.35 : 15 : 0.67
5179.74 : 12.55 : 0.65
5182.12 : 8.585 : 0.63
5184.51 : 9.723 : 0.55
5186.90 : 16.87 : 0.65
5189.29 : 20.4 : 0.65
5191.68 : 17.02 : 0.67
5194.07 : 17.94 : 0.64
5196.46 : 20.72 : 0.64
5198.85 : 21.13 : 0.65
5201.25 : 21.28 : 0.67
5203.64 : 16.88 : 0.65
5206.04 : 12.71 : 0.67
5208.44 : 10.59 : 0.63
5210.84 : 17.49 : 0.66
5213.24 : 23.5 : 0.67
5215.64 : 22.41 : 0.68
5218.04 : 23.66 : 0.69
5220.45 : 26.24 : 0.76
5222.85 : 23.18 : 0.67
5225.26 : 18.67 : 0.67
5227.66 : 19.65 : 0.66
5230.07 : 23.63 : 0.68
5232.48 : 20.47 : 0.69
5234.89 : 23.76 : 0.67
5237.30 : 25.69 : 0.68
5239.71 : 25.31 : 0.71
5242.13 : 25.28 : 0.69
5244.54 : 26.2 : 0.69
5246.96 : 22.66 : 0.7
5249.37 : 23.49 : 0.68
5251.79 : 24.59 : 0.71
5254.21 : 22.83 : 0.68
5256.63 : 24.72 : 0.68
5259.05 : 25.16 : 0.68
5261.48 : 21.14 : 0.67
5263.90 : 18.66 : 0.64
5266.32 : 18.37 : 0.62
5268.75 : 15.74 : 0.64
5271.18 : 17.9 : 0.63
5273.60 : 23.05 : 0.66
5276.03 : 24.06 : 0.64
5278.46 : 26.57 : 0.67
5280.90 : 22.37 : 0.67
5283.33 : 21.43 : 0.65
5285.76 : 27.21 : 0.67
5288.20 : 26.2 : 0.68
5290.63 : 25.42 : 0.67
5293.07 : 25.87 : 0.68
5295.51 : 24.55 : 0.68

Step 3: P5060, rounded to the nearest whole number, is 26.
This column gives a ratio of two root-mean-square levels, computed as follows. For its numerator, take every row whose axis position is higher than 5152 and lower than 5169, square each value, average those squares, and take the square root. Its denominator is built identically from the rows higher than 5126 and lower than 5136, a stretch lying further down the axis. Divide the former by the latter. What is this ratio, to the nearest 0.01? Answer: 0.98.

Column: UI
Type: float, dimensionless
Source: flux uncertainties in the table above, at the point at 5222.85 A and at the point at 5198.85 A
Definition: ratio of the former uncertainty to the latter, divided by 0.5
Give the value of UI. 2.06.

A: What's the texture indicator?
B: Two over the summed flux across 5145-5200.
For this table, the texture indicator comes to 0.0056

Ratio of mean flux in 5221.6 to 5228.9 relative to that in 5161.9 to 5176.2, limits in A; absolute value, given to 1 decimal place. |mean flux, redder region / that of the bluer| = 1.6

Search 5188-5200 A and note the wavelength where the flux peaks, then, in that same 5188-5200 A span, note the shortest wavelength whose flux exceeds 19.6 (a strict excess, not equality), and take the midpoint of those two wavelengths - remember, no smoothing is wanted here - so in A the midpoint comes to 5194.1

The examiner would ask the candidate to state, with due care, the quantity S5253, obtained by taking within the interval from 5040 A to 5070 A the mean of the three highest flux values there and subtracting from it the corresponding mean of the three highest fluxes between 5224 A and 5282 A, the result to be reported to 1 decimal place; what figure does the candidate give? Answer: -5.7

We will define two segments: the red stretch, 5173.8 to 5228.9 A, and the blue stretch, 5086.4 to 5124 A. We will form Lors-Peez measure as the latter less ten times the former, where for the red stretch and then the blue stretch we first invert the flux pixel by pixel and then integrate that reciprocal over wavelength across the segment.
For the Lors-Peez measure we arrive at -32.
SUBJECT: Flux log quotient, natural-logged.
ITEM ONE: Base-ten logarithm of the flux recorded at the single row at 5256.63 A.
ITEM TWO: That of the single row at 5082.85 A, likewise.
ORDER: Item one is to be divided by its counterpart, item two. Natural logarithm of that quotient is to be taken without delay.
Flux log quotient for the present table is 0.12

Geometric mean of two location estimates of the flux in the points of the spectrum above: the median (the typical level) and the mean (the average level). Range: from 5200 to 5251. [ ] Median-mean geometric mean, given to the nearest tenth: 22.4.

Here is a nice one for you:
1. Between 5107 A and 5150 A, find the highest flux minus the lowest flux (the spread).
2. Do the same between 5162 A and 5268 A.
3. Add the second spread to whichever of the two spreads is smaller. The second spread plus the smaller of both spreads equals 23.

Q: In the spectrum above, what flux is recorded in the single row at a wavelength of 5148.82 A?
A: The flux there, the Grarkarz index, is 18.19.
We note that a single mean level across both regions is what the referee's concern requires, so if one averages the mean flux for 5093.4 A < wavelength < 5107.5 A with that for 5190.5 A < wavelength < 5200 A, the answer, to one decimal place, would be 18.0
